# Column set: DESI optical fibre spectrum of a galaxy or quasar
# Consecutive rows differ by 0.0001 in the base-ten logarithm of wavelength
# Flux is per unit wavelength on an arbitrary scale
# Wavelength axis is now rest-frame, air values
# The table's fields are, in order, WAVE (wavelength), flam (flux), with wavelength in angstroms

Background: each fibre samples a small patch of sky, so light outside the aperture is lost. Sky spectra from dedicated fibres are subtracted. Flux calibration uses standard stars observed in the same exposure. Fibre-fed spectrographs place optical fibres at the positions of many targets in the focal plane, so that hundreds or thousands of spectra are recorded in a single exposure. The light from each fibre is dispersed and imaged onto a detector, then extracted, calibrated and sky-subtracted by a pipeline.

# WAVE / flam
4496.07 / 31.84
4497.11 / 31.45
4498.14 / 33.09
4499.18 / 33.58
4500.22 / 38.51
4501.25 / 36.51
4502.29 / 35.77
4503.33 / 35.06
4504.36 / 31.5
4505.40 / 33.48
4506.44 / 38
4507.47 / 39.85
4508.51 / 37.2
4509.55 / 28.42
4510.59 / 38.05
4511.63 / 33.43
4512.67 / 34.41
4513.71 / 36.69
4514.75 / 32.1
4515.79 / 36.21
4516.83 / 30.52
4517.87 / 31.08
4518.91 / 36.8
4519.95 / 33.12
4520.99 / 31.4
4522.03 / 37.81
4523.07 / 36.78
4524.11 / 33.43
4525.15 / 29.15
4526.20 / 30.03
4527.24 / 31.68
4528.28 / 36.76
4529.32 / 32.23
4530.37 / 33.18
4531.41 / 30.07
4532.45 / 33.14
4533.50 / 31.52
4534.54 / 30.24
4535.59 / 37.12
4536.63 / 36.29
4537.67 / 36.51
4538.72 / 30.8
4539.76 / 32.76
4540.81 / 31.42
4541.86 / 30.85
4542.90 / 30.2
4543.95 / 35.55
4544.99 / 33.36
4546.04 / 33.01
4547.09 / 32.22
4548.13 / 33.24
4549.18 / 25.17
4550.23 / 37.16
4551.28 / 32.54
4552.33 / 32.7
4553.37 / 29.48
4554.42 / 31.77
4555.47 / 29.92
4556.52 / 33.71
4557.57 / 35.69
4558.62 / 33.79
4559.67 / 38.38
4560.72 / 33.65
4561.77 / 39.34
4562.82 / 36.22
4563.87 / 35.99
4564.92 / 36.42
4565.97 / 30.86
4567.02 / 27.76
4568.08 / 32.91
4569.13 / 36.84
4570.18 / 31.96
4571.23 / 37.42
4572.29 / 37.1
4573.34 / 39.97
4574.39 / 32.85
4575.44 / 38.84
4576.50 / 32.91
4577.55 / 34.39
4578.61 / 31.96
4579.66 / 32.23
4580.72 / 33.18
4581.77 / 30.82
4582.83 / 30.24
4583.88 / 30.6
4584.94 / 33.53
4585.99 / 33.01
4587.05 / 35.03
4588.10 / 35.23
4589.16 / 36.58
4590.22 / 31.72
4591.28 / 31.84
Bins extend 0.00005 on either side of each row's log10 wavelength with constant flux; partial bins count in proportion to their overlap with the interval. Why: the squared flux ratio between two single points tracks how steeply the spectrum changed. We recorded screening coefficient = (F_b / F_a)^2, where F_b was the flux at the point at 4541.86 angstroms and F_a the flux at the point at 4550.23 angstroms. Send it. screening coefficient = 0.7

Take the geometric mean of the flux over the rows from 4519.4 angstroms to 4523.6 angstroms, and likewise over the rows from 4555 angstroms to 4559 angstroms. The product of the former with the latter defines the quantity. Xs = 1152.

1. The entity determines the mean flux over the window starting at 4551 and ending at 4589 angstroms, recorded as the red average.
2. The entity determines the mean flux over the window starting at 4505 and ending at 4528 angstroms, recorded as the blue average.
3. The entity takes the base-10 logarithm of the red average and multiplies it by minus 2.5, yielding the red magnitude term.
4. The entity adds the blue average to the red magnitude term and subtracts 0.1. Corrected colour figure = 30.2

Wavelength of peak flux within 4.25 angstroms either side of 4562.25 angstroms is 4561.77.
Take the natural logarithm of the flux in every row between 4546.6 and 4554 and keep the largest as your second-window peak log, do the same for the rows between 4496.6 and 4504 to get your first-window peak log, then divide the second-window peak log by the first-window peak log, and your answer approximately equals 0.99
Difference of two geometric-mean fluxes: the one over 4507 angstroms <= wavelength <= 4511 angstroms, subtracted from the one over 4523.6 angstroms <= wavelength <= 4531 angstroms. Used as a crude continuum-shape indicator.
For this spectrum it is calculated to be -3.3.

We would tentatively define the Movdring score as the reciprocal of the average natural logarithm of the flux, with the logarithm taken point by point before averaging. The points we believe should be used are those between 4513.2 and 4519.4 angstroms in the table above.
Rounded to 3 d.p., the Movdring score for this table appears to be 0.284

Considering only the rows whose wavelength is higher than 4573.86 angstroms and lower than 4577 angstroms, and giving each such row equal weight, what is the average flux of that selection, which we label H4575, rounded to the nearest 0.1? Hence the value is 34.9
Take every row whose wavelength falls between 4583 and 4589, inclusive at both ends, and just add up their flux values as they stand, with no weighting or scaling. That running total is 167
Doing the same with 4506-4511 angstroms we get 182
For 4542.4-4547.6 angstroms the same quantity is 164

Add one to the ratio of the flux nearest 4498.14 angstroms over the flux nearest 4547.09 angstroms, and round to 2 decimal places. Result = 2.03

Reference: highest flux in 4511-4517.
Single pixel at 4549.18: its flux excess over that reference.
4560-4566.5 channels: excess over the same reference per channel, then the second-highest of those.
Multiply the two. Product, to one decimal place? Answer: 3.1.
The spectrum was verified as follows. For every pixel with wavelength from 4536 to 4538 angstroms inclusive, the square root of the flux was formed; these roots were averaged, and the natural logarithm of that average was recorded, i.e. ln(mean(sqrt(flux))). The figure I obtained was 1.80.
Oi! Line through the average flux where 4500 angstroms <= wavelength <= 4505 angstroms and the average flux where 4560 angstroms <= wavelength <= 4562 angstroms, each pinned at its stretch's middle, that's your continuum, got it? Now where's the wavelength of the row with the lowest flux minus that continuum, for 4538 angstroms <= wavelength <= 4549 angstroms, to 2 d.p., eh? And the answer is 4542.90 angstroms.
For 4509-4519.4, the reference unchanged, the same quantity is 4509.55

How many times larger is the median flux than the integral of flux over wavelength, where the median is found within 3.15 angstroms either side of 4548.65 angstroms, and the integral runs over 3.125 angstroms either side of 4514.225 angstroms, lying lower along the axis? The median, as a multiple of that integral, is 0.155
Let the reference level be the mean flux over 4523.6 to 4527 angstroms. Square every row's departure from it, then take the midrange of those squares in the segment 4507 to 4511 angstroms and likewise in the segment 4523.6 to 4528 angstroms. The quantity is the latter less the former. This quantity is -40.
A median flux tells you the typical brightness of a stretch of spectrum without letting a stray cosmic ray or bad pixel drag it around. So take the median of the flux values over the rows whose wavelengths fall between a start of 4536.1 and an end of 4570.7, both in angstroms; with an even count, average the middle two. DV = 33.01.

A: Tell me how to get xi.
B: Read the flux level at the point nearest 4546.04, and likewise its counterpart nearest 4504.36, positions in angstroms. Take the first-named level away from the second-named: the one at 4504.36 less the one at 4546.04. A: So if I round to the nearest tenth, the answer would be -1.5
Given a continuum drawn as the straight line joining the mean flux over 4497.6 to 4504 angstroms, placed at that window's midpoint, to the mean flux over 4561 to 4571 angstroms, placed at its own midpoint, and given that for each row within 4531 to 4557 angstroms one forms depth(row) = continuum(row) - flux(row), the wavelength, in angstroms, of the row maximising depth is 4549.18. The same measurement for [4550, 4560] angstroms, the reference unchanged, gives 4553.37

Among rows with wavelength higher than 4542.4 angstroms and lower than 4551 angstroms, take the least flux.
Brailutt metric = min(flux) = 25.17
